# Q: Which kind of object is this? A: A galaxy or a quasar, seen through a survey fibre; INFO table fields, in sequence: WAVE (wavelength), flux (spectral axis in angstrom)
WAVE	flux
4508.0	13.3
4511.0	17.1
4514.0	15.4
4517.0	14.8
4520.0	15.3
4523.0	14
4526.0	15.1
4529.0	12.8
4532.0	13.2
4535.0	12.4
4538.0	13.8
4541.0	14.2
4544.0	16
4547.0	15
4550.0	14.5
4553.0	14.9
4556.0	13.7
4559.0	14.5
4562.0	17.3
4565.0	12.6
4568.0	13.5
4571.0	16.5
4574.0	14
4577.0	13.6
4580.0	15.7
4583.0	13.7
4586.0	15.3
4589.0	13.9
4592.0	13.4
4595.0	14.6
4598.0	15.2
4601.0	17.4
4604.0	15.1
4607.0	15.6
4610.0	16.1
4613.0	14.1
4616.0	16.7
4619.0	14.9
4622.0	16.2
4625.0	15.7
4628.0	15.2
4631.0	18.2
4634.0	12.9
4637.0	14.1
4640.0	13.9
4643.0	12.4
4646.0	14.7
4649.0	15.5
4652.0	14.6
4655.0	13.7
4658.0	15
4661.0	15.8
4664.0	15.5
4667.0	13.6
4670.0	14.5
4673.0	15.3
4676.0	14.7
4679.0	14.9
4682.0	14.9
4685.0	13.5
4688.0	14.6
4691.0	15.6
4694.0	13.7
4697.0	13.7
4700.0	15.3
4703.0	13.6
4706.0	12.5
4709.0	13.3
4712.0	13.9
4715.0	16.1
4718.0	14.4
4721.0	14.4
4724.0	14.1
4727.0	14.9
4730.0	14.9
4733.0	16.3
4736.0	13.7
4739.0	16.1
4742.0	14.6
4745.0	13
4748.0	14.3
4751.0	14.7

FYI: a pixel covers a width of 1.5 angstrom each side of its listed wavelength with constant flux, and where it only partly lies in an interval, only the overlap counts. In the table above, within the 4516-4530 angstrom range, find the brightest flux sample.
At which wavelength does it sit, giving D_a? 4520.0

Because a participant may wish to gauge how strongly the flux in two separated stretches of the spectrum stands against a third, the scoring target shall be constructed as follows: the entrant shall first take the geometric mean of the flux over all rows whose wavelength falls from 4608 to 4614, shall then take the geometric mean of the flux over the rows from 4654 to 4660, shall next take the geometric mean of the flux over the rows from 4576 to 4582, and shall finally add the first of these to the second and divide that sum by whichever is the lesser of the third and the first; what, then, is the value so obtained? 2.01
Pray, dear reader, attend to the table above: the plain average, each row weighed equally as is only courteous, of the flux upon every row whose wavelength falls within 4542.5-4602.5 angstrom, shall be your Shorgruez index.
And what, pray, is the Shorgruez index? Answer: 14.8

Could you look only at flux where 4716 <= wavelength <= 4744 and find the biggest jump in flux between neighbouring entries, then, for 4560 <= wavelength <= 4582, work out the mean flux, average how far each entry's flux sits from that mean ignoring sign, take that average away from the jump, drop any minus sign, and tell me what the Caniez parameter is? 1.1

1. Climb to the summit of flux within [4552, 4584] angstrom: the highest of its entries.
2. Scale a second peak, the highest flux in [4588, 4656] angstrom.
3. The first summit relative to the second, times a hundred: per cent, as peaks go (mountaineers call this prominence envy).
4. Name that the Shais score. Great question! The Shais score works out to 95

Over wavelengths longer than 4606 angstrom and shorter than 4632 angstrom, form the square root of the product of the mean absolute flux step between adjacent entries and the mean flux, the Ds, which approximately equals 4.9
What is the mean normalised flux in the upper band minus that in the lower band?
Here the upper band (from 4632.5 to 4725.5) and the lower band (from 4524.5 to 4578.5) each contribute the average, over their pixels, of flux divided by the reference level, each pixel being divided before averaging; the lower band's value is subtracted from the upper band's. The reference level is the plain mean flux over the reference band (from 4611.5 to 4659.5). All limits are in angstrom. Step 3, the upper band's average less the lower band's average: 0.00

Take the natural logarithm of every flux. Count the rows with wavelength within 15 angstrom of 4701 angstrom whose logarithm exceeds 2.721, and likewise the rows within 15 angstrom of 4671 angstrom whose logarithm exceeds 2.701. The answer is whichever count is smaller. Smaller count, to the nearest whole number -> 3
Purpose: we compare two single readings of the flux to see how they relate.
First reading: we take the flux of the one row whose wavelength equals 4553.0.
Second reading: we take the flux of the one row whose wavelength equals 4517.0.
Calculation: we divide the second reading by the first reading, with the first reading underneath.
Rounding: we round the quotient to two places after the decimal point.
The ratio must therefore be 0.99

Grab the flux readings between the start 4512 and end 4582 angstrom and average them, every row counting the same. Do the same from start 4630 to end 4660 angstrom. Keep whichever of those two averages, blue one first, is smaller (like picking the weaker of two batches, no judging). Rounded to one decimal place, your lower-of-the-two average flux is 14.5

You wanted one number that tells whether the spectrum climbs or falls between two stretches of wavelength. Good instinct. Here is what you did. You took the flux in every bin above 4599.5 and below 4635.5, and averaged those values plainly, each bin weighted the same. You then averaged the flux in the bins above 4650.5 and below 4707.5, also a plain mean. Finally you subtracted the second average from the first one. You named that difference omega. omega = 1.2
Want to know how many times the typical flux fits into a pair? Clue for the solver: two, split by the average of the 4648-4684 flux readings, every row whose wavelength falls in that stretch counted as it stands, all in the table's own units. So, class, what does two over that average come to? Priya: 0.135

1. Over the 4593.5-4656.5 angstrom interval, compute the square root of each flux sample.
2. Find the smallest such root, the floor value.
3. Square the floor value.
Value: 12.4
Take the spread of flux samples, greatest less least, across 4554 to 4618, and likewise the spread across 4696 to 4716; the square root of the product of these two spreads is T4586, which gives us 4.16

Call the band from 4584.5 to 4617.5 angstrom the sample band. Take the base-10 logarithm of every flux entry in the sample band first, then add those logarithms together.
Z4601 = 12.99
